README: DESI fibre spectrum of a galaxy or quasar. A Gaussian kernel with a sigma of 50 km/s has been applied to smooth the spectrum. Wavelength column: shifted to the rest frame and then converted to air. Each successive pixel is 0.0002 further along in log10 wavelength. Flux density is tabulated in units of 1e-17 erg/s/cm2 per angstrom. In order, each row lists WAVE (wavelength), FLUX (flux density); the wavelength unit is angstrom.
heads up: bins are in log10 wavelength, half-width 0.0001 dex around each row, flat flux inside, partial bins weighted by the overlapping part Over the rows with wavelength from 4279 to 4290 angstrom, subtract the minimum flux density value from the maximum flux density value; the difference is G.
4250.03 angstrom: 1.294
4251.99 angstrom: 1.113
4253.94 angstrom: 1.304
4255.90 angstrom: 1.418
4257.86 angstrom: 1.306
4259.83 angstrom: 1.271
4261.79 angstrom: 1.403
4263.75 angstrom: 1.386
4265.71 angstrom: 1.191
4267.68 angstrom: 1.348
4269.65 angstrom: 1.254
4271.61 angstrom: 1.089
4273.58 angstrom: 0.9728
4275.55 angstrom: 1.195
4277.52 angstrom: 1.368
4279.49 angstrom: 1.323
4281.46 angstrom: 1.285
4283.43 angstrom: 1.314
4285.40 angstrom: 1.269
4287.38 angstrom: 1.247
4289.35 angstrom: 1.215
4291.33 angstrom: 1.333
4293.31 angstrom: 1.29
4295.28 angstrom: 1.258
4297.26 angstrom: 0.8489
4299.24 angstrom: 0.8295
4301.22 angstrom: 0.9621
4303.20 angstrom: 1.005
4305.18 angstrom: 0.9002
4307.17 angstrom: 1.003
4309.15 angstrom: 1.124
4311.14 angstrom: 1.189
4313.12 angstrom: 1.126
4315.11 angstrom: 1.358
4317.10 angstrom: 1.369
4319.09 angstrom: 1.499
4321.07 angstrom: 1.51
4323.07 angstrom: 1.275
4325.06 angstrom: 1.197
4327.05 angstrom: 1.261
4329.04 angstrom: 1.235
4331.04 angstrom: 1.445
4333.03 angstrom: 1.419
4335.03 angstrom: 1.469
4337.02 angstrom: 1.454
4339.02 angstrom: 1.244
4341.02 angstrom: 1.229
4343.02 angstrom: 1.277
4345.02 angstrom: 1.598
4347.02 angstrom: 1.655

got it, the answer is 0.11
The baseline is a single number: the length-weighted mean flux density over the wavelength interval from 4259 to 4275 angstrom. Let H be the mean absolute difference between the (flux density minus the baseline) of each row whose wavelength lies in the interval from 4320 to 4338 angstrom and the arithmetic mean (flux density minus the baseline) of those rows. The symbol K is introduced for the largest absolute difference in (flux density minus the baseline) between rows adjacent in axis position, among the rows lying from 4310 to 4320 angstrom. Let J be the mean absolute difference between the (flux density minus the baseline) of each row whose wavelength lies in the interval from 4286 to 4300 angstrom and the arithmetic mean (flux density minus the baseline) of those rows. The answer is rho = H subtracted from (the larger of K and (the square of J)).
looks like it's 0.12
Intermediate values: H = 0.107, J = 0.18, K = 0.232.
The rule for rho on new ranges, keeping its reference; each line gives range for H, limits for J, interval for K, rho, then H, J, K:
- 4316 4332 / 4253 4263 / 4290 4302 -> 0.30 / 0.107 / 0.06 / 0.409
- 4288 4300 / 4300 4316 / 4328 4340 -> 0.02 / 0.193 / 0.12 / 0.210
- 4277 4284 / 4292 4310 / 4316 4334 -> 0.21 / 0.023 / 0.13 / 0.235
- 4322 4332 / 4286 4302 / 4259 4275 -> 0.13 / 0.065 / 0.18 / 0.195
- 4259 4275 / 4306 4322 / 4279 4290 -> -0.07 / 0.116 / 0.16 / 0.045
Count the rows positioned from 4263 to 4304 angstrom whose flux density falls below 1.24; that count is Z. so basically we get 9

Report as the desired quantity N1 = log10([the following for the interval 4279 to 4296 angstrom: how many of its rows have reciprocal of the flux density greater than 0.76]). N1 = 0.85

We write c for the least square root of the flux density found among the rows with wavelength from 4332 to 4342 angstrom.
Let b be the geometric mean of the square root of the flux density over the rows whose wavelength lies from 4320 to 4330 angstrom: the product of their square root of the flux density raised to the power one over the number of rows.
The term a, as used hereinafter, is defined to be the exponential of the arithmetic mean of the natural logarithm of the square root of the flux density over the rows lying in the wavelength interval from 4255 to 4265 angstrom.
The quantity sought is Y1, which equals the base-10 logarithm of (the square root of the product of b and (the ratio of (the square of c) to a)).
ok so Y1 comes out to 0.039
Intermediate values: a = 1.16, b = 1.14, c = 1.11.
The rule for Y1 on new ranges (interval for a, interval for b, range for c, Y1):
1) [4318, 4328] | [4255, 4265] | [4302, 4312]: -0.022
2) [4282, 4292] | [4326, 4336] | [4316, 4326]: 0.046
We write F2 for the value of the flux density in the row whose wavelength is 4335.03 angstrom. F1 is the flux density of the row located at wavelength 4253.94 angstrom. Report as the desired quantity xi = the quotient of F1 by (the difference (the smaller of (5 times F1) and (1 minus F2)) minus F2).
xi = -0.67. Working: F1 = 1.304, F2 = 1.469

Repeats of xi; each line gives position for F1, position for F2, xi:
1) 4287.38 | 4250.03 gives -0.79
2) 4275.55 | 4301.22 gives -1.29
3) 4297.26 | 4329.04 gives -0.58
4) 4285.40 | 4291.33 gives -0.76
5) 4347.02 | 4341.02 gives -1.14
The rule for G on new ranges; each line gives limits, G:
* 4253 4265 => 0.15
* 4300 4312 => 0.29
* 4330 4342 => 0.24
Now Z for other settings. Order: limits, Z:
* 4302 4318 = 6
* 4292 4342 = 12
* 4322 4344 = 3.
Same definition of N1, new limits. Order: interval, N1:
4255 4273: 0.70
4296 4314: 0.95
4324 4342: 0.70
